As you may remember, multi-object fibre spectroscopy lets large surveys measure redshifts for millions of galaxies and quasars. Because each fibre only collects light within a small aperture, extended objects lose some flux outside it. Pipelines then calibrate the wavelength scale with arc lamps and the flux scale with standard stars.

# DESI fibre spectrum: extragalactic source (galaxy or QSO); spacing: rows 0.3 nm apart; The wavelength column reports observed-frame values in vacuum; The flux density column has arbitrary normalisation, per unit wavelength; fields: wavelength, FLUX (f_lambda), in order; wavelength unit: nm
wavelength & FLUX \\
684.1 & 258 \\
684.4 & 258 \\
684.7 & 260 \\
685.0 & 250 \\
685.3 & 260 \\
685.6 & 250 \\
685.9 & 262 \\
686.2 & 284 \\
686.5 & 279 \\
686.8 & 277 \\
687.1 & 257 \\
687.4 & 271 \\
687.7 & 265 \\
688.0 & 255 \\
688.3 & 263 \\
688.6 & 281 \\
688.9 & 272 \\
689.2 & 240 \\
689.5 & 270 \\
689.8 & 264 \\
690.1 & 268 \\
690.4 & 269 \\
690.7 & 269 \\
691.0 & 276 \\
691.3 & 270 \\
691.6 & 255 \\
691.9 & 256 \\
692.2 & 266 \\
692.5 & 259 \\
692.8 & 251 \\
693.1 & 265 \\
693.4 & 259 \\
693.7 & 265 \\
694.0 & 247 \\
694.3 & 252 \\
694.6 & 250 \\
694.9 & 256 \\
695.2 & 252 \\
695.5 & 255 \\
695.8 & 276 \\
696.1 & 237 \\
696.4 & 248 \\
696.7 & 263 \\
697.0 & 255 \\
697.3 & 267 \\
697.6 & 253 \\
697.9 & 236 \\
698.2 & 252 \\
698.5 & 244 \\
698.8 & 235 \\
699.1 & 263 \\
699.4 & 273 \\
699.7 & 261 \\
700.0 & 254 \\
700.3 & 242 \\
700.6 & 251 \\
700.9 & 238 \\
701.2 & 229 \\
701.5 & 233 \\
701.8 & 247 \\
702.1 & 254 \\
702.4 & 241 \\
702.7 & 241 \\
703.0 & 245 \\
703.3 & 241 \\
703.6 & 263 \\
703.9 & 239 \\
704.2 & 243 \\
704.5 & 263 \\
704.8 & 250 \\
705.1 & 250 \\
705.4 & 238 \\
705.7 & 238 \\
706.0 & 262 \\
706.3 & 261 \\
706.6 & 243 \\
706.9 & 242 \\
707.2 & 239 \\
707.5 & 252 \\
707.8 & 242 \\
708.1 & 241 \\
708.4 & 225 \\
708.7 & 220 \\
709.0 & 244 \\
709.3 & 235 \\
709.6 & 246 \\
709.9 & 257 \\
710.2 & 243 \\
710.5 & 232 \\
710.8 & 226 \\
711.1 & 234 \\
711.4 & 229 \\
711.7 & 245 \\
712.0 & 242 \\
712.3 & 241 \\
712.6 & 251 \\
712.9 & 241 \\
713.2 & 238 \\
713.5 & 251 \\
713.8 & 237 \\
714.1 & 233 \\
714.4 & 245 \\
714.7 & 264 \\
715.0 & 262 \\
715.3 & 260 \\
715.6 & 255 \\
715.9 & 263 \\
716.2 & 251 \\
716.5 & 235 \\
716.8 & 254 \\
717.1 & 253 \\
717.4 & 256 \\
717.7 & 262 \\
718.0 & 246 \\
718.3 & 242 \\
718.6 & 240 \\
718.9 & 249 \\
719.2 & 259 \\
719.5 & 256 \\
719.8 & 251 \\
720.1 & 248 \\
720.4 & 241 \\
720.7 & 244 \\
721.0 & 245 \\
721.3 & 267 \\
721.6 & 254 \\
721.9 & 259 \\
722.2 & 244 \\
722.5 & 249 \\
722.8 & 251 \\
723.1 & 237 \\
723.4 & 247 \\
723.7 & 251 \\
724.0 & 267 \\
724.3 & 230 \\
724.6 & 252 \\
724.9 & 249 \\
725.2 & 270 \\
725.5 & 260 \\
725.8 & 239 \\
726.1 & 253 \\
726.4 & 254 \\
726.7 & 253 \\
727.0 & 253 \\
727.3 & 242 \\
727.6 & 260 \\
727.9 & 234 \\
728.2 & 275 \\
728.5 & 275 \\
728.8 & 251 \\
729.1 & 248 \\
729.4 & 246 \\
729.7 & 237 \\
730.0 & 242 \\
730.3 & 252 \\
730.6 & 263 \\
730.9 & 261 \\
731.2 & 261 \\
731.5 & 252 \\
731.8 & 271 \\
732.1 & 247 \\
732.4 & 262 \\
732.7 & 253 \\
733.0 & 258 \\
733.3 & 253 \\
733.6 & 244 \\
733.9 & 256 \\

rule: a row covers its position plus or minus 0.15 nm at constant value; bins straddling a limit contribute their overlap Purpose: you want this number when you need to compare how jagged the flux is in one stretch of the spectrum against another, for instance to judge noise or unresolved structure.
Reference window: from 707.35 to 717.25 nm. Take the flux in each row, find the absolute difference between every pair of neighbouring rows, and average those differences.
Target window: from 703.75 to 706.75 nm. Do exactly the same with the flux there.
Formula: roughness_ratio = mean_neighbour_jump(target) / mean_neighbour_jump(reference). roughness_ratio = 1.1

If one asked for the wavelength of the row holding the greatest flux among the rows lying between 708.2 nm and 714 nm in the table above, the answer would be 709.9 nm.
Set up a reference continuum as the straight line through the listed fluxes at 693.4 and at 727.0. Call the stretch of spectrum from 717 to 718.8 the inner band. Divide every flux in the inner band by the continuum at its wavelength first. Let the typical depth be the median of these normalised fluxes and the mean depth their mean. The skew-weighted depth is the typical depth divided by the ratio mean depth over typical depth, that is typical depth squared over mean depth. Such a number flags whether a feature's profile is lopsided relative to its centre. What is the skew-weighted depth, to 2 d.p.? 0.98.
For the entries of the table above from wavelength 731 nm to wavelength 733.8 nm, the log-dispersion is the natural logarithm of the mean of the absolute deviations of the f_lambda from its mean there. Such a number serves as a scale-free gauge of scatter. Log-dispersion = 1.87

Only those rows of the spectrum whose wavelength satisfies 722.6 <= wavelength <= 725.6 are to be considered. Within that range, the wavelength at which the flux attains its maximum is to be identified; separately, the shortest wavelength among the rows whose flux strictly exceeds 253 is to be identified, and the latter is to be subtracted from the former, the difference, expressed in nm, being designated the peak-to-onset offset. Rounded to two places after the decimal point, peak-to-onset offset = 1.20 nm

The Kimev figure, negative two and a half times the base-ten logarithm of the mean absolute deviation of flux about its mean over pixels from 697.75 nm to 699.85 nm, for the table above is -2.67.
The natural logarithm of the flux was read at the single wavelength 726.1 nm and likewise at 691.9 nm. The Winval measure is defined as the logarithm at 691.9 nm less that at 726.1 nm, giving 0.012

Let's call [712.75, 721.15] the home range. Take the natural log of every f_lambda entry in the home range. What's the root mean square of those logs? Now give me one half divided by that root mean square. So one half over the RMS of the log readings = 0.0906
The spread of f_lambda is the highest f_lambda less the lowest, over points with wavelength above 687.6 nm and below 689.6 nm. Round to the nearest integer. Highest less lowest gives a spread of 41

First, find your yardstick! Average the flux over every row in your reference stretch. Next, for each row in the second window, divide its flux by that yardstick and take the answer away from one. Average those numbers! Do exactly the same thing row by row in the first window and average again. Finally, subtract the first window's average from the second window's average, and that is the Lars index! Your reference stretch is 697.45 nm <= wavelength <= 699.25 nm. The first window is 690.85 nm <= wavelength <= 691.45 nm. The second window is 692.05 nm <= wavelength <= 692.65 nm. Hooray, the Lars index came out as 0.042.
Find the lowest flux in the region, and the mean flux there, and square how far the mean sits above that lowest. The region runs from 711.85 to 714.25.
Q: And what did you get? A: 77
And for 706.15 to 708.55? 329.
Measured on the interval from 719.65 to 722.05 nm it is 103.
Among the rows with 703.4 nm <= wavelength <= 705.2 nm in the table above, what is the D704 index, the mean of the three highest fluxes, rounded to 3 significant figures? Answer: 259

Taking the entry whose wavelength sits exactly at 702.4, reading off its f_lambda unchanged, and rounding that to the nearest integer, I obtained 241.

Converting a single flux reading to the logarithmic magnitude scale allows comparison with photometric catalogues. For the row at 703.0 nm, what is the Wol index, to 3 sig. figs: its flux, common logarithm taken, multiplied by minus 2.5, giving -5.97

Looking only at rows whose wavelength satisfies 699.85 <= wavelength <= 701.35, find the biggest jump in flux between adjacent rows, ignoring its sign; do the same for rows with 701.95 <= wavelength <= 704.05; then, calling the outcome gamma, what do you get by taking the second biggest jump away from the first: -11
